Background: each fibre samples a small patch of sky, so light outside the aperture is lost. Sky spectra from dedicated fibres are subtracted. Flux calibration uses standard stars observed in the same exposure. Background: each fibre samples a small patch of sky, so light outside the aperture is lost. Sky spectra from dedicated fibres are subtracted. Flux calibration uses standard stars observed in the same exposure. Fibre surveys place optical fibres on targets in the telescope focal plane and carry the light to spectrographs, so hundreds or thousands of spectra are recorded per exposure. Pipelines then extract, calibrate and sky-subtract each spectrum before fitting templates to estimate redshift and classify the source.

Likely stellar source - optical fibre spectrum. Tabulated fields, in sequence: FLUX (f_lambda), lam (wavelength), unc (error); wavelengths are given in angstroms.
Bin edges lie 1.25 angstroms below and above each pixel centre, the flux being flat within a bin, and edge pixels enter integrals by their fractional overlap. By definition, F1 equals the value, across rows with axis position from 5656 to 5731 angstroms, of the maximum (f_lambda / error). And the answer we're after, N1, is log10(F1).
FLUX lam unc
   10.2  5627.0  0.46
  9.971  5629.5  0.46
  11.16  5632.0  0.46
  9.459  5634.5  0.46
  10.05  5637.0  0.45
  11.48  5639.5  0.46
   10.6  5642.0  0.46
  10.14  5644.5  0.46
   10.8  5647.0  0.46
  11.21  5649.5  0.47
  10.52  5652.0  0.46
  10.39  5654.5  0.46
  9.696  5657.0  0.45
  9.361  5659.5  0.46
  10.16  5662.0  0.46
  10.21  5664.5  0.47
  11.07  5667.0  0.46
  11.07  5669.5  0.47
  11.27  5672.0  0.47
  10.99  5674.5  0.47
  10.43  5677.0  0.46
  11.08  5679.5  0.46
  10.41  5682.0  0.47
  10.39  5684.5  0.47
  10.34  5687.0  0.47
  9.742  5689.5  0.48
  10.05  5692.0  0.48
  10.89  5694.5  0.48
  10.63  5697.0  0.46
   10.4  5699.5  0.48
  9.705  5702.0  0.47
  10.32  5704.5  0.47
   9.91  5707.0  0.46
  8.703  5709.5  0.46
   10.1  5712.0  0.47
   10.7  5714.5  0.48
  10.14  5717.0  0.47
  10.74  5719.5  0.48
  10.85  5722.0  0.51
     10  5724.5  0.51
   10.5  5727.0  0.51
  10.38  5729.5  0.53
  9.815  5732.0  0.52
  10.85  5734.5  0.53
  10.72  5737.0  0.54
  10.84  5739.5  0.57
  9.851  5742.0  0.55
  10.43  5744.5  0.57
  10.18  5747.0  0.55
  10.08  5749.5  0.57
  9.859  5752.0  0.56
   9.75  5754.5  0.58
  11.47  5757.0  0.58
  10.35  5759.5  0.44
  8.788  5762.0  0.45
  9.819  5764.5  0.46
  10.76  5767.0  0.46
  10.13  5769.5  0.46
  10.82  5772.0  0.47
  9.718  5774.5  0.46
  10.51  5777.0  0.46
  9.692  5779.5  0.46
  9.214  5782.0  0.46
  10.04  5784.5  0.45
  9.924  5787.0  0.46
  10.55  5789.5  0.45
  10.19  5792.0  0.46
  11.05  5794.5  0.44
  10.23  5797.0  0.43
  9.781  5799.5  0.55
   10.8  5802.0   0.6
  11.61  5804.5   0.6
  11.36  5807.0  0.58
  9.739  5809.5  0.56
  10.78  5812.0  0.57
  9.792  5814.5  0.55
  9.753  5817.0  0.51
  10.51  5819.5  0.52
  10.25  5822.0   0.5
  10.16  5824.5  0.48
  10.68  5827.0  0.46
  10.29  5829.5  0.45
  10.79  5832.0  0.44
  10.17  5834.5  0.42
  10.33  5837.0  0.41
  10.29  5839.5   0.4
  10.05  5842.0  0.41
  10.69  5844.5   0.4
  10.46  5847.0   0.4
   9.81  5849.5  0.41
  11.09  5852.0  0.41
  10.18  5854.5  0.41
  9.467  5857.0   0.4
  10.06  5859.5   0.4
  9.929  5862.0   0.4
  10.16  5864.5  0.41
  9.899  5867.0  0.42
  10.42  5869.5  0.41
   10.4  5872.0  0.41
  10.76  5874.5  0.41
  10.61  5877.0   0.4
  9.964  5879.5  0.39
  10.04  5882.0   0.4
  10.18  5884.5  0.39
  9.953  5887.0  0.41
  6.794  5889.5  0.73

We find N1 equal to 1.38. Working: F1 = 24.1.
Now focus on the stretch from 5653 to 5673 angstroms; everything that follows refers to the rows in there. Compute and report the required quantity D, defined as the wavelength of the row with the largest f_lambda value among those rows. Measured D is 5672.0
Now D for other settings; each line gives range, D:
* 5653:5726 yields 5672.0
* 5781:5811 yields 5804.5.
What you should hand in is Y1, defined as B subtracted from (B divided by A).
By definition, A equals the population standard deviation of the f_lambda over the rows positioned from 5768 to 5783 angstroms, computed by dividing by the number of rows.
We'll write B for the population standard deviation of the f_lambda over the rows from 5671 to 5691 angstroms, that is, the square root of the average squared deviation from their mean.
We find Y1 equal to 0.4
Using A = 0.539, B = 0.47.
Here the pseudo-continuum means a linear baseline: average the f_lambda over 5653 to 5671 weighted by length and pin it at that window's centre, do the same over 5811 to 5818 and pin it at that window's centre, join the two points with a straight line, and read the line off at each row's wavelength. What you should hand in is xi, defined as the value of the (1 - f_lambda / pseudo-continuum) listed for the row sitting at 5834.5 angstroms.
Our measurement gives -0.010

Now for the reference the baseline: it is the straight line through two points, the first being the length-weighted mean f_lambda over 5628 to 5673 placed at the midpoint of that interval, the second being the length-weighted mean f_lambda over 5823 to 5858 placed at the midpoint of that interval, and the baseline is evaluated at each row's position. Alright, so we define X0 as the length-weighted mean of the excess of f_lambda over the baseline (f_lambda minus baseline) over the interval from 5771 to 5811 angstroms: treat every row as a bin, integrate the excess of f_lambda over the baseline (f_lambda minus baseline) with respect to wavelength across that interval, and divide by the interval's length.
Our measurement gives -0.04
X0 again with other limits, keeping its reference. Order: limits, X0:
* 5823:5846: 0.05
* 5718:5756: -0.08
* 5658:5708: -0.03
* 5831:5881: -0.04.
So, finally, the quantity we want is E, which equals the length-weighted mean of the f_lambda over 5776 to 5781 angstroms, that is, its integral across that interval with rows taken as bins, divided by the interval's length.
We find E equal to 10.0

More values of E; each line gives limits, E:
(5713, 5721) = 10.5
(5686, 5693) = 10.0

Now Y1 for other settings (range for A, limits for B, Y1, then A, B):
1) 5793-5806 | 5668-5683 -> 0.2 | 0.637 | 0.33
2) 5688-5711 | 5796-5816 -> 0.5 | 0.604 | 0.69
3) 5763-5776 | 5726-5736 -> 0.4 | 0.462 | 0.37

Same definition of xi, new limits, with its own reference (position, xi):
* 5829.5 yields -0.021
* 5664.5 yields 0.008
